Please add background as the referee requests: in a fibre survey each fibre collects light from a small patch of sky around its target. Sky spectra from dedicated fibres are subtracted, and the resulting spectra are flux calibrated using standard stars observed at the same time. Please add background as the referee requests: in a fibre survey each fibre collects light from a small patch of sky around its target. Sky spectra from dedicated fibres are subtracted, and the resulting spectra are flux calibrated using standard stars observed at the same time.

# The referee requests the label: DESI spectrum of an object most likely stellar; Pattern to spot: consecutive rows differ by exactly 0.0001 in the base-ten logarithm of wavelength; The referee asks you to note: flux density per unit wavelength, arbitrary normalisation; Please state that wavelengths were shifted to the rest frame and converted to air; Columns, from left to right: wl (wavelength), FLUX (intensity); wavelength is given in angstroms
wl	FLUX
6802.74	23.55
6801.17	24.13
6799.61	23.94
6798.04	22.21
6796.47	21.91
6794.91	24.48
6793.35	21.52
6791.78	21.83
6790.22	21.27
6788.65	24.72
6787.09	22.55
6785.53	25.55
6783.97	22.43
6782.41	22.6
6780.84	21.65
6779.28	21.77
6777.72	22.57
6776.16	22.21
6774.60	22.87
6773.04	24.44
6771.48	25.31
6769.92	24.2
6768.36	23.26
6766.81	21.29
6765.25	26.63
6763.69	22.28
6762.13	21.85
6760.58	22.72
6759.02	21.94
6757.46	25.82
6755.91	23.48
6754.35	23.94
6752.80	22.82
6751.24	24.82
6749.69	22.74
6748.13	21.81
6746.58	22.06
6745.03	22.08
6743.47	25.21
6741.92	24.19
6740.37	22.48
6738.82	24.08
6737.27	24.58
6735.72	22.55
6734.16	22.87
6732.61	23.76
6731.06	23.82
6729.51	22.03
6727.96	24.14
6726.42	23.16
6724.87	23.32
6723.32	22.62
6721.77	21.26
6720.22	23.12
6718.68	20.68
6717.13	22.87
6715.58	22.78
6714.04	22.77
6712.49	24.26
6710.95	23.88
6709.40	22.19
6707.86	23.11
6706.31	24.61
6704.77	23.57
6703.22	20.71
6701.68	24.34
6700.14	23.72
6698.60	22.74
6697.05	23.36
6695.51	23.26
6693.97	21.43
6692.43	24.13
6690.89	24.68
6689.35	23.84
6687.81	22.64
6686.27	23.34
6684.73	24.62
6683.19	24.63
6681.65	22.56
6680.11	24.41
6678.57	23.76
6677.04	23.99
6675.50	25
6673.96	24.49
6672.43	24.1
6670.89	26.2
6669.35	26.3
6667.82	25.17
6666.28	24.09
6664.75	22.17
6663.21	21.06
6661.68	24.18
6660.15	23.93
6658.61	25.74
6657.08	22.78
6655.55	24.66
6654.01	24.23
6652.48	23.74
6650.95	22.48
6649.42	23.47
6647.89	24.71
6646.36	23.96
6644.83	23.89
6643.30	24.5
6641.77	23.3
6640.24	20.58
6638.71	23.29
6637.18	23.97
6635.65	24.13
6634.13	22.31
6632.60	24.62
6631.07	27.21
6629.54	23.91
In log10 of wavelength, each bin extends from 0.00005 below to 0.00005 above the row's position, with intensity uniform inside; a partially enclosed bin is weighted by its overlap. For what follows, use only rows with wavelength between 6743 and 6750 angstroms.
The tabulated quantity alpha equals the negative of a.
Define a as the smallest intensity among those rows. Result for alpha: -21.8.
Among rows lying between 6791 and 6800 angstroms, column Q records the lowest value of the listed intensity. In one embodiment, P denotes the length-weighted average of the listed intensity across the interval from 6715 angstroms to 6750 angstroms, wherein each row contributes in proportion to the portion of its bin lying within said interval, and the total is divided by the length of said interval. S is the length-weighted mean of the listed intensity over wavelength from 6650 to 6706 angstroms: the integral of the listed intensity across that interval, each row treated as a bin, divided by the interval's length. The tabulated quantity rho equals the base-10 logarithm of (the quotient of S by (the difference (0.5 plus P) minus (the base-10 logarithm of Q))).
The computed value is 0.031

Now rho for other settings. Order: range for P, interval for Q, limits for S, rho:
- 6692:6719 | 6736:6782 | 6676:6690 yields 0.029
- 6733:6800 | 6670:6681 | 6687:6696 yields 0.020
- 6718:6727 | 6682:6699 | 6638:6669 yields 0.041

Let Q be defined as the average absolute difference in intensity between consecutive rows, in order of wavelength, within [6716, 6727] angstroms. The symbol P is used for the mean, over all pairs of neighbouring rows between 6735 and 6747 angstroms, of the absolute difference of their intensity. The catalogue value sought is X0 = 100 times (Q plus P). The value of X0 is 288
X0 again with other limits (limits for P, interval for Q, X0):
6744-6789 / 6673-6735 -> 270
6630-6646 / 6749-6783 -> 322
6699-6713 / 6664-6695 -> 265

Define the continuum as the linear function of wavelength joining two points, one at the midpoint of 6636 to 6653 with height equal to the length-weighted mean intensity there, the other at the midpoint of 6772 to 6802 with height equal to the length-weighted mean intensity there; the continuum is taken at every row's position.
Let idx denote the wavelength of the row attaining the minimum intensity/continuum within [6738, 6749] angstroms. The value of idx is 6748.13 angstroms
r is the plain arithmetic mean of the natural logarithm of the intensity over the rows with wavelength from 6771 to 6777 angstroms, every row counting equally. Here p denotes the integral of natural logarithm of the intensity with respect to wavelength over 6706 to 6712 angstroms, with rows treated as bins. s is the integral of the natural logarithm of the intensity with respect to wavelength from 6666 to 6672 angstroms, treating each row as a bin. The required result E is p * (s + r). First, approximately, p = 18.9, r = 3.164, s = 19.4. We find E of 427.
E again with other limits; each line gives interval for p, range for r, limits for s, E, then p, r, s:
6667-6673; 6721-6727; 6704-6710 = 428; 19.4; 3.117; 18.9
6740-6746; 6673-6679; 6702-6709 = 476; 18.9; 3.191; 21.9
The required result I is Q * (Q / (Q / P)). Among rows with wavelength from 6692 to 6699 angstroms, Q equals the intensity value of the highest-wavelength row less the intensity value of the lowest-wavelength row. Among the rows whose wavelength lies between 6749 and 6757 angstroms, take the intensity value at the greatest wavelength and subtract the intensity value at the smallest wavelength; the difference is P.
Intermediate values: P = 0.7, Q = -1.4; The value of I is -1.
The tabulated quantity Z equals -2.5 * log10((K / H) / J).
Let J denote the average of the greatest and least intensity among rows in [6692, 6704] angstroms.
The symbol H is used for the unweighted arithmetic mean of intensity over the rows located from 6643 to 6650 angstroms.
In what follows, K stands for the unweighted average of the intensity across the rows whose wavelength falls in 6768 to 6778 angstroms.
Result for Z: 3.41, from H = 24.1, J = 22.5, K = 23.6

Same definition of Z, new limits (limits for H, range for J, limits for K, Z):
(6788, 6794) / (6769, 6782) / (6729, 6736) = 3.39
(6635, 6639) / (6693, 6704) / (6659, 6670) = 3.38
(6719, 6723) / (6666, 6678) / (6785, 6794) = 3.47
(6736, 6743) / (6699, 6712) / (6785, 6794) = 3.43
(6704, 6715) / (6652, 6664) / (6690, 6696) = 3.43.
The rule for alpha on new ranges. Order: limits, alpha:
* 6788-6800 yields -21.3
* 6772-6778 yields -22.2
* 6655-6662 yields -22.8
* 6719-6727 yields -21.3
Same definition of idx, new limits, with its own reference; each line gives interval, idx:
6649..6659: 6650.95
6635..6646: 6640.24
